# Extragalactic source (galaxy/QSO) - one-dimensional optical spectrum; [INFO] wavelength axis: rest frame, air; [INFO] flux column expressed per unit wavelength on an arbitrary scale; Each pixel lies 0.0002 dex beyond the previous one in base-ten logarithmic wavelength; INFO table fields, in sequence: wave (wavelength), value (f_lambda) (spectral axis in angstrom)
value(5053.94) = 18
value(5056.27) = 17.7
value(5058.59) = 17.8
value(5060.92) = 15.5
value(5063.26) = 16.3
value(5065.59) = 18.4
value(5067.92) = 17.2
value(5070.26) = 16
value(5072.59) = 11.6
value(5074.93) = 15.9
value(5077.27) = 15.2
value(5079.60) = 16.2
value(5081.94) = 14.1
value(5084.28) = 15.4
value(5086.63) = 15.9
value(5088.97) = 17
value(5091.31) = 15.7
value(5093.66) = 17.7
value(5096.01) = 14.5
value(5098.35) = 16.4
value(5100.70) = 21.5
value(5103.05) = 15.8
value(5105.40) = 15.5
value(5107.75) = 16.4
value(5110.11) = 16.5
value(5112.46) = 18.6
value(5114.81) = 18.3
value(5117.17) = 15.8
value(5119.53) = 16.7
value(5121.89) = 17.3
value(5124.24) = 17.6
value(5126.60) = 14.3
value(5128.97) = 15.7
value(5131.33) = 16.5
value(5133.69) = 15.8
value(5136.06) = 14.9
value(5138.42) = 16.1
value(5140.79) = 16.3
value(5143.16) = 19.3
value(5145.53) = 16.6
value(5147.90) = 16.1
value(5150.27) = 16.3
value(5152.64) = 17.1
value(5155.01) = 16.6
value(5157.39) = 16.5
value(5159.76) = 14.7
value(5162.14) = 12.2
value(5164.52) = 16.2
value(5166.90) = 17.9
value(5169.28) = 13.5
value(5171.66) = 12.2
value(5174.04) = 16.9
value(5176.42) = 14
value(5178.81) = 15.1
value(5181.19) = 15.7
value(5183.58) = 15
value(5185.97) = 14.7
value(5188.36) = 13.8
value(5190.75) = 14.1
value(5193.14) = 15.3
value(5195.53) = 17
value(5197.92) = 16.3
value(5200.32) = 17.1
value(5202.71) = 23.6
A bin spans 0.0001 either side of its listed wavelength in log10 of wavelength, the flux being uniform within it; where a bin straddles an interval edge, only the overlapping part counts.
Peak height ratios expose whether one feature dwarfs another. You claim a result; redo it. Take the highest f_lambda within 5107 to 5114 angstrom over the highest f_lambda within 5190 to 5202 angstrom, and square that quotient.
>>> 1.18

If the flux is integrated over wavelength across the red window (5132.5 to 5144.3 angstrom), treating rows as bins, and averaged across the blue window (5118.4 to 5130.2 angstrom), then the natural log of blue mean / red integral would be -2.48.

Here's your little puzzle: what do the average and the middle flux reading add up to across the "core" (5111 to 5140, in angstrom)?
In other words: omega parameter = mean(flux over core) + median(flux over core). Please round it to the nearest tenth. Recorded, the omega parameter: 32.8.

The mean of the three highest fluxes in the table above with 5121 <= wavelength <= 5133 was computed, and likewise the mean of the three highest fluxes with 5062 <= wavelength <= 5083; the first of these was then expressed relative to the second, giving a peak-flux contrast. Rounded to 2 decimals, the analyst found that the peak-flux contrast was 0.99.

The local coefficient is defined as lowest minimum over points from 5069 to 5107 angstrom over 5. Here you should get 2.3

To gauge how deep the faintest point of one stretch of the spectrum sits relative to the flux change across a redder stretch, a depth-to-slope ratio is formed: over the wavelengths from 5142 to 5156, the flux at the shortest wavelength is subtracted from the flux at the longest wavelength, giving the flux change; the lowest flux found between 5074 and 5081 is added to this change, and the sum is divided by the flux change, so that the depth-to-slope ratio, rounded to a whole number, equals -5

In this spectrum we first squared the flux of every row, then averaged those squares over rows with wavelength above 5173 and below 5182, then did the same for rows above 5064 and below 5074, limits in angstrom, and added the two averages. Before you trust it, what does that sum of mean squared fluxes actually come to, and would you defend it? 495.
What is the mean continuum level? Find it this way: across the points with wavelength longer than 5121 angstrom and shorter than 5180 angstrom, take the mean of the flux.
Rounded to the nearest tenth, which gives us 15.8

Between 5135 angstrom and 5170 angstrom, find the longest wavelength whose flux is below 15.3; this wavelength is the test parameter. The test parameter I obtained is 5169.28 angstrom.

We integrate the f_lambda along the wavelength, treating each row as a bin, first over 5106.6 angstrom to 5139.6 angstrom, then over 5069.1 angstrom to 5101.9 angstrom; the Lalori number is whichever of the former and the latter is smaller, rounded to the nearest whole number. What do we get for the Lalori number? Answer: 523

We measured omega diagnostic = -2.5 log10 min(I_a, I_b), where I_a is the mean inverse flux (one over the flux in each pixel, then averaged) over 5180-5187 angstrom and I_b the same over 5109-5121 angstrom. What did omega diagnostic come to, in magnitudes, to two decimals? 3.08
